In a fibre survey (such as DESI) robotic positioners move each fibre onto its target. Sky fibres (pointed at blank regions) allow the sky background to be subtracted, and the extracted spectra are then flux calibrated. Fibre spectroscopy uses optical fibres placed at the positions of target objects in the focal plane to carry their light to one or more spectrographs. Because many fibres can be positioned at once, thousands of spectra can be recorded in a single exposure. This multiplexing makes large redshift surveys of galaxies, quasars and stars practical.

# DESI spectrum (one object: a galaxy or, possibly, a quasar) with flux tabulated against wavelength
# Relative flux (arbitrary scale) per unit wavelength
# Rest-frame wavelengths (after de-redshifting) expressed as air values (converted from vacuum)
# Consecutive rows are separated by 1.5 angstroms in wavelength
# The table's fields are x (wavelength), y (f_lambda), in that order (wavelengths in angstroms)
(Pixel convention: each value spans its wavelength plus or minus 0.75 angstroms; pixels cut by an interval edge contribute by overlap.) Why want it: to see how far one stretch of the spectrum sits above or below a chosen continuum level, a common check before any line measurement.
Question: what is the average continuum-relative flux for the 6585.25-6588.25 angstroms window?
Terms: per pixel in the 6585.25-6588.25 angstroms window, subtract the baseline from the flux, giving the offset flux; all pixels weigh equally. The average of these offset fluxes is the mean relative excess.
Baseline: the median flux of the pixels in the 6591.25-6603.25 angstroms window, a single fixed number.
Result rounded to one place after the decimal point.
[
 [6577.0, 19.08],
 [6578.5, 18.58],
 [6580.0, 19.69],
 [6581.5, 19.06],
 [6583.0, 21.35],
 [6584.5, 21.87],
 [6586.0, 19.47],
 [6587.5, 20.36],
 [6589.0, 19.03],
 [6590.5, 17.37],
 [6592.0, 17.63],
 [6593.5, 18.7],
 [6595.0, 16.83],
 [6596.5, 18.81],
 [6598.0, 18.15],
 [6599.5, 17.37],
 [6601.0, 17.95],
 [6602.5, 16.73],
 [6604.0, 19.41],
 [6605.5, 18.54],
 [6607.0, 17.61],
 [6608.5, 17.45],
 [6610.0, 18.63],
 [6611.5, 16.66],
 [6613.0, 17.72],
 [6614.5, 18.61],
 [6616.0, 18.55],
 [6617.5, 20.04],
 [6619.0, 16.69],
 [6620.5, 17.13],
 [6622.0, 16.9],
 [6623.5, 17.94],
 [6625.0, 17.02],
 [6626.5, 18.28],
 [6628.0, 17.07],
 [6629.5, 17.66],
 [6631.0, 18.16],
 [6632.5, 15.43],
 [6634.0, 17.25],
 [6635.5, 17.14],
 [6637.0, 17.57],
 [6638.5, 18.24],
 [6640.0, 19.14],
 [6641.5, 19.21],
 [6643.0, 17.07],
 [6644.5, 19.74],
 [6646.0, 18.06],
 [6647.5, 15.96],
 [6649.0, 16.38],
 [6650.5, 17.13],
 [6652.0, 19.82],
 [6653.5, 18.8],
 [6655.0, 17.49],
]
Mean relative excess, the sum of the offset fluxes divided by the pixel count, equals 2.1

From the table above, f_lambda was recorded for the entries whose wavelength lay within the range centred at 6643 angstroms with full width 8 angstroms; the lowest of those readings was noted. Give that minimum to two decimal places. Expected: 17.07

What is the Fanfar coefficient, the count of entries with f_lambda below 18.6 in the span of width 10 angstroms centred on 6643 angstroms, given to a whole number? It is 4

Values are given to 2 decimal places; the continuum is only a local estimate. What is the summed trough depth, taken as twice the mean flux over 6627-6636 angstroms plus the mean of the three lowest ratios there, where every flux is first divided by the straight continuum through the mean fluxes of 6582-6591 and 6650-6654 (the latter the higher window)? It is 2.67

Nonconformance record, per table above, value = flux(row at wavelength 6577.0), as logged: 19.08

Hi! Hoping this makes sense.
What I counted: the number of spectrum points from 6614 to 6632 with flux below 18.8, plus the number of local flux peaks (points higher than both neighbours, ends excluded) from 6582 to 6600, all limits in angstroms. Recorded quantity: 15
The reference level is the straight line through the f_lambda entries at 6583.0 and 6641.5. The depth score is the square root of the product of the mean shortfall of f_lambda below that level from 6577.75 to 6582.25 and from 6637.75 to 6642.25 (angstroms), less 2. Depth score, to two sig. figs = -1.0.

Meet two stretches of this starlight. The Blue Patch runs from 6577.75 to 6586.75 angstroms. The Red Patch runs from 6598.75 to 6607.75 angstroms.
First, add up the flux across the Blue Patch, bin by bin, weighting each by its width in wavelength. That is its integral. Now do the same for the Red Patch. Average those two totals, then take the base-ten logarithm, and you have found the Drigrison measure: 2.23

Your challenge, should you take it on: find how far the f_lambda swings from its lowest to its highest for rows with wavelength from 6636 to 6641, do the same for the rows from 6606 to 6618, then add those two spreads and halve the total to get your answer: 2.5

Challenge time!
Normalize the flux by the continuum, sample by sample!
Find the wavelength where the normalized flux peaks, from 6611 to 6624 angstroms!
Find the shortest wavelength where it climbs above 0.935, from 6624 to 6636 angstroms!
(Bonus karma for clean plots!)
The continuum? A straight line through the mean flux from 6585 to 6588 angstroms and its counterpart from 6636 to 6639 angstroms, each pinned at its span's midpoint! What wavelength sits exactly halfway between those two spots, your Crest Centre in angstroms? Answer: 6622.0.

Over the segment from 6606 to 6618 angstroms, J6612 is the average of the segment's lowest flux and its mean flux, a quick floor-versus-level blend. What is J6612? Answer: 17.4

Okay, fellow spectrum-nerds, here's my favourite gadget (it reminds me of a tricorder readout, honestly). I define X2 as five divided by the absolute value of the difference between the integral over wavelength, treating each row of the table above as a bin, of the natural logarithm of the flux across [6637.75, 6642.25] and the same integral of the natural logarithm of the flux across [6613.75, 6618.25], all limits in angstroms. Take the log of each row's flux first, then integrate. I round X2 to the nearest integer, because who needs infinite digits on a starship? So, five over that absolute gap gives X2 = 107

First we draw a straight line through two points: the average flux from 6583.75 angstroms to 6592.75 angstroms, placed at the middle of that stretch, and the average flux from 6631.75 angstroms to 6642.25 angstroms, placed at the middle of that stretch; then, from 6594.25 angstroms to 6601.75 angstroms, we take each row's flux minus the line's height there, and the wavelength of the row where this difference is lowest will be 6595.0 angstroms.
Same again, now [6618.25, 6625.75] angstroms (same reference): 6619.0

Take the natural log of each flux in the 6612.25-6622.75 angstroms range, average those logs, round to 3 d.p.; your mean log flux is 2.886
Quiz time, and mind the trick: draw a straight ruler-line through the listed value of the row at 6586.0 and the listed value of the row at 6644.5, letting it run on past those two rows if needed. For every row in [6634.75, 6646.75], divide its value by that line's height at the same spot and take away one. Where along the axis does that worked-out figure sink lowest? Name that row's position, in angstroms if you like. 6643.0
